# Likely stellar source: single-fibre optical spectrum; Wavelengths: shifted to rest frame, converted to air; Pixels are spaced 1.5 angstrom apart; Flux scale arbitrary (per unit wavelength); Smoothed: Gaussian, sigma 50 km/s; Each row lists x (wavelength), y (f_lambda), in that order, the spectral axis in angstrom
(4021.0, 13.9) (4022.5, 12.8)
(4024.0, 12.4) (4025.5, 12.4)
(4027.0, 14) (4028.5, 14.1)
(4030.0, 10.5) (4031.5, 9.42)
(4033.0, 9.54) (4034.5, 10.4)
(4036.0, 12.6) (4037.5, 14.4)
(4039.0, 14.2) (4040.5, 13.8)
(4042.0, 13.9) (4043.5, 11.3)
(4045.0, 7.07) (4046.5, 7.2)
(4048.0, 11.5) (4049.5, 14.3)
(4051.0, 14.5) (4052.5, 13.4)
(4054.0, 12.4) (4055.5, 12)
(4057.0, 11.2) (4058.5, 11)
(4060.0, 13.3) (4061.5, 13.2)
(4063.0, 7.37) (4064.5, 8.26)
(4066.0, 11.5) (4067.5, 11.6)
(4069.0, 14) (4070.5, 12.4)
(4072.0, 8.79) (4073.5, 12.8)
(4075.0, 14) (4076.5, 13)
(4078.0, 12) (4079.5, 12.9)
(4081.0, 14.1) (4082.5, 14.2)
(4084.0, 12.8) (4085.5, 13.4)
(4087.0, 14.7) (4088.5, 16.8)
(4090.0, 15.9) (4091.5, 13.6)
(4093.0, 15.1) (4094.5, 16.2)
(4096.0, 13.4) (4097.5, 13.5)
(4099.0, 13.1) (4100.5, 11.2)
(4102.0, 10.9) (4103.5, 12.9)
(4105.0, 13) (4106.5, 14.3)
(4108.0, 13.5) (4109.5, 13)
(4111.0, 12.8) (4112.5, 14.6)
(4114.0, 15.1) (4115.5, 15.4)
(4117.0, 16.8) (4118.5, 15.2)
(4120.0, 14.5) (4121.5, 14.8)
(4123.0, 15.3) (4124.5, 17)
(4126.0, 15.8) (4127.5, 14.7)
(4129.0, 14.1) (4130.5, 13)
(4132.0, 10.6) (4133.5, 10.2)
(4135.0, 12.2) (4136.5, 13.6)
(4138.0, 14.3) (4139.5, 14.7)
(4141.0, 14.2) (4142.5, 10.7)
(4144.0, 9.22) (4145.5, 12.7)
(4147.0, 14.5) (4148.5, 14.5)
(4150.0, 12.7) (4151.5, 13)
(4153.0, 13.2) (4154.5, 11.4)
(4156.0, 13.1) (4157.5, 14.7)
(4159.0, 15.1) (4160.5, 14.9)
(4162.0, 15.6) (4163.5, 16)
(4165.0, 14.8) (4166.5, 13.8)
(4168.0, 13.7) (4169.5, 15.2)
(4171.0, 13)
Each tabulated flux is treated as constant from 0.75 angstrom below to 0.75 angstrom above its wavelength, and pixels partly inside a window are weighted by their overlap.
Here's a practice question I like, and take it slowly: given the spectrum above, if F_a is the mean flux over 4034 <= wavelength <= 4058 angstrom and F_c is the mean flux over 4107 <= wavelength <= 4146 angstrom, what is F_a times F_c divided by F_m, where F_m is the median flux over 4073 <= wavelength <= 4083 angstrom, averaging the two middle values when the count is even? 12.9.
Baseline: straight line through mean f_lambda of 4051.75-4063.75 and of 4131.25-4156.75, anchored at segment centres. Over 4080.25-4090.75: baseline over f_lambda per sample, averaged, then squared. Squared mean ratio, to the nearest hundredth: 0.69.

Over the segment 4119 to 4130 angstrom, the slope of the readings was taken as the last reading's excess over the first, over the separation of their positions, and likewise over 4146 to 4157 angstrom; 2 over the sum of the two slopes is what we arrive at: -10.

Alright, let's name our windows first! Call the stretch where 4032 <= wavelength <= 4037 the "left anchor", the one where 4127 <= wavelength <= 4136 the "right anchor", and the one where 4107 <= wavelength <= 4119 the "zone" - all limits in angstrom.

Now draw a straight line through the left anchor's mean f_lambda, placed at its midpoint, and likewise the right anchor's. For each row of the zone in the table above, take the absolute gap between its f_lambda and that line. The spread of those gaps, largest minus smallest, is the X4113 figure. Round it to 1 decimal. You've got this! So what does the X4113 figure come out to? 3.9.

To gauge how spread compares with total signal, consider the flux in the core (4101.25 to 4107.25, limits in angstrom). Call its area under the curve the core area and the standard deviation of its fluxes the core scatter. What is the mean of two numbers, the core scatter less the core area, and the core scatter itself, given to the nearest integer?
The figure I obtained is -37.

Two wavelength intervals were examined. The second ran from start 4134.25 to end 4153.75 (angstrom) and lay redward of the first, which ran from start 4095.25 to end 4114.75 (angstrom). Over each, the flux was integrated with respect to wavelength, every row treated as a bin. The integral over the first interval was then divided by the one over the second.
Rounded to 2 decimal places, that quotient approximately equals 1.01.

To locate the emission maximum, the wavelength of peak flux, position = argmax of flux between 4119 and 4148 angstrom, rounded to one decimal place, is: 4124.5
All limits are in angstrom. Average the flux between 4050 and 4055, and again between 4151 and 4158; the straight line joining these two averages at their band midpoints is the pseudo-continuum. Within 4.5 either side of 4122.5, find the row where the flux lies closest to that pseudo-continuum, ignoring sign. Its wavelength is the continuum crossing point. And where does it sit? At 4120.0 angstrom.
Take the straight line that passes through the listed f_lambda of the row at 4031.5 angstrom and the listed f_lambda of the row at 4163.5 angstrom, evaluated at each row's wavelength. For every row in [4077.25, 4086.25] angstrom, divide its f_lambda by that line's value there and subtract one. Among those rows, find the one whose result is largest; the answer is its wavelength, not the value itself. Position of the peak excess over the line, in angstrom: 4082.5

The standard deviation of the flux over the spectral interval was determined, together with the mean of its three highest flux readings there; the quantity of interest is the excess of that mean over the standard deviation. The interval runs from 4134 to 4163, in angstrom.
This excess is 13.6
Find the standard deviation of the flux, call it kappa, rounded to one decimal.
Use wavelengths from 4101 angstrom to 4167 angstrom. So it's 1.7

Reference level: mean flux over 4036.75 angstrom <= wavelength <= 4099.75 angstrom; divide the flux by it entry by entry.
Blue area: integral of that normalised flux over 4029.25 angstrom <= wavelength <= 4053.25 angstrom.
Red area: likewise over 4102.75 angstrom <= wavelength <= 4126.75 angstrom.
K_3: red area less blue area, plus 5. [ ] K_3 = 10.4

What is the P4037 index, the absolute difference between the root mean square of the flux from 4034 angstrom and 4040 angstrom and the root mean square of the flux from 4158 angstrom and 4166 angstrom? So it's 2.3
